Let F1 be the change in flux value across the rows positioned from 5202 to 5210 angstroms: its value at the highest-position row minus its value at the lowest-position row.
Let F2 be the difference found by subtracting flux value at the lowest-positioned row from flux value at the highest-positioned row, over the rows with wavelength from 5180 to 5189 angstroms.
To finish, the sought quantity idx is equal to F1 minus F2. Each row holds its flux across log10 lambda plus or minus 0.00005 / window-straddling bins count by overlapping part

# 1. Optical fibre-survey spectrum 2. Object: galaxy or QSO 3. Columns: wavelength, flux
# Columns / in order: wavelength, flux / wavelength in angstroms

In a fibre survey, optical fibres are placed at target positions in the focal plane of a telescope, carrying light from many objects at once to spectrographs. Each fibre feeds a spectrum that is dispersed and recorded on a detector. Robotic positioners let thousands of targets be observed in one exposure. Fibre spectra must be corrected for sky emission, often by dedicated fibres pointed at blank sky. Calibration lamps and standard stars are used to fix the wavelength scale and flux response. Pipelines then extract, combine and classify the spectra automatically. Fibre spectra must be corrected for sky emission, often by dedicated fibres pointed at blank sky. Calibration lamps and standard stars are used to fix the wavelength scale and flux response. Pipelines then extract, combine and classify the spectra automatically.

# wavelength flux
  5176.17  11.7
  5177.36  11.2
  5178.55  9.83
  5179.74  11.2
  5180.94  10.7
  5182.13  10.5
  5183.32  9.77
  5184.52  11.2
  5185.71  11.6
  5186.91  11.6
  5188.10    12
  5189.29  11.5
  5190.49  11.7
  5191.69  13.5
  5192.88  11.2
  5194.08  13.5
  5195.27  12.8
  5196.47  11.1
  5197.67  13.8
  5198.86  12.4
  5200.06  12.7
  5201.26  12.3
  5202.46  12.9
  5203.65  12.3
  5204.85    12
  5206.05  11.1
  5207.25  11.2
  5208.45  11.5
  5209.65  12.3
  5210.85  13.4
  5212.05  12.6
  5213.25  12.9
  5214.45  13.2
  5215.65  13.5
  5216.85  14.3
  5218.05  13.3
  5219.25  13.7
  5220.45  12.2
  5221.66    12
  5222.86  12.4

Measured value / -1.9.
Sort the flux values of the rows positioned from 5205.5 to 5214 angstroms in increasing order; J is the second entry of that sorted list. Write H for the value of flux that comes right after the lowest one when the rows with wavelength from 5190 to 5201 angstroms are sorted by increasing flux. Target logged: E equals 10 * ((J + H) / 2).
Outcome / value 112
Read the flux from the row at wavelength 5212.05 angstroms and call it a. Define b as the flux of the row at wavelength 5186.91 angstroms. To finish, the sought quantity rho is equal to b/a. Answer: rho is 0.92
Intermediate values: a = 12.6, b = 11.6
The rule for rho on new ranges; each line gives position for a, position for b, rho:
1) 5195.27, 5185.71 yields 0.91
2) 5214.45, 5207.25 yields 0.85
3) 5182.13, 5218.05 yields 1.27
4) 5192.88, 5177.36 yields 1.00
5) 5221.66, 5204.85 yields 1.00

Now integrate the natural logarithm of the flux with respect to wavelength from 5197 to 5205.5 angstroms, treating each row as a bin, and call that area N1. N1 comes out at 21.5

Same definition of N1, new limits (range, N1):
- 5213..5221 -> 20.7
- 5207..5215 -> 20.2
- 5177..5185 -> 18.9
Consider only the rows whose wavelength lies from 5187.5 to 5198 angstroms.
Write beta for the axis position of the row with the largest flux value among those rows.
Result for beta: 5197.67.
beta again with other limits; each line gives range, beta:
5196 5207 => 5197.67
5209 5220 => 5216.85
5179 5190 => 5188.10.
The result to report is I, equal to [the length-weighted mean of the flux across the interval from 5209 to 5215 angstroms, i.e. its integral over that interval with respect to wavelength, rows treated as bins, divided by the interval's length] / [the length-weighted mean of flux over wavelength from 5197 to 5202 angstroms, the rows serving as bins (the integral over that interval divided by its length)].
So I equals 1.01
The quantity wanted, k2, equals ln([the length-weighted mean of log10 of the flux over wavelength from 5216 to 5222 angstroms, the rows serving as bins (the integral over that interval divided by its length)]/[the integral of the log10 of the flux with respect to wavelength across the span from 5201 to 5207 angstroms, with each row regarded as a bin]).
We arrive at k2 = -1.76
